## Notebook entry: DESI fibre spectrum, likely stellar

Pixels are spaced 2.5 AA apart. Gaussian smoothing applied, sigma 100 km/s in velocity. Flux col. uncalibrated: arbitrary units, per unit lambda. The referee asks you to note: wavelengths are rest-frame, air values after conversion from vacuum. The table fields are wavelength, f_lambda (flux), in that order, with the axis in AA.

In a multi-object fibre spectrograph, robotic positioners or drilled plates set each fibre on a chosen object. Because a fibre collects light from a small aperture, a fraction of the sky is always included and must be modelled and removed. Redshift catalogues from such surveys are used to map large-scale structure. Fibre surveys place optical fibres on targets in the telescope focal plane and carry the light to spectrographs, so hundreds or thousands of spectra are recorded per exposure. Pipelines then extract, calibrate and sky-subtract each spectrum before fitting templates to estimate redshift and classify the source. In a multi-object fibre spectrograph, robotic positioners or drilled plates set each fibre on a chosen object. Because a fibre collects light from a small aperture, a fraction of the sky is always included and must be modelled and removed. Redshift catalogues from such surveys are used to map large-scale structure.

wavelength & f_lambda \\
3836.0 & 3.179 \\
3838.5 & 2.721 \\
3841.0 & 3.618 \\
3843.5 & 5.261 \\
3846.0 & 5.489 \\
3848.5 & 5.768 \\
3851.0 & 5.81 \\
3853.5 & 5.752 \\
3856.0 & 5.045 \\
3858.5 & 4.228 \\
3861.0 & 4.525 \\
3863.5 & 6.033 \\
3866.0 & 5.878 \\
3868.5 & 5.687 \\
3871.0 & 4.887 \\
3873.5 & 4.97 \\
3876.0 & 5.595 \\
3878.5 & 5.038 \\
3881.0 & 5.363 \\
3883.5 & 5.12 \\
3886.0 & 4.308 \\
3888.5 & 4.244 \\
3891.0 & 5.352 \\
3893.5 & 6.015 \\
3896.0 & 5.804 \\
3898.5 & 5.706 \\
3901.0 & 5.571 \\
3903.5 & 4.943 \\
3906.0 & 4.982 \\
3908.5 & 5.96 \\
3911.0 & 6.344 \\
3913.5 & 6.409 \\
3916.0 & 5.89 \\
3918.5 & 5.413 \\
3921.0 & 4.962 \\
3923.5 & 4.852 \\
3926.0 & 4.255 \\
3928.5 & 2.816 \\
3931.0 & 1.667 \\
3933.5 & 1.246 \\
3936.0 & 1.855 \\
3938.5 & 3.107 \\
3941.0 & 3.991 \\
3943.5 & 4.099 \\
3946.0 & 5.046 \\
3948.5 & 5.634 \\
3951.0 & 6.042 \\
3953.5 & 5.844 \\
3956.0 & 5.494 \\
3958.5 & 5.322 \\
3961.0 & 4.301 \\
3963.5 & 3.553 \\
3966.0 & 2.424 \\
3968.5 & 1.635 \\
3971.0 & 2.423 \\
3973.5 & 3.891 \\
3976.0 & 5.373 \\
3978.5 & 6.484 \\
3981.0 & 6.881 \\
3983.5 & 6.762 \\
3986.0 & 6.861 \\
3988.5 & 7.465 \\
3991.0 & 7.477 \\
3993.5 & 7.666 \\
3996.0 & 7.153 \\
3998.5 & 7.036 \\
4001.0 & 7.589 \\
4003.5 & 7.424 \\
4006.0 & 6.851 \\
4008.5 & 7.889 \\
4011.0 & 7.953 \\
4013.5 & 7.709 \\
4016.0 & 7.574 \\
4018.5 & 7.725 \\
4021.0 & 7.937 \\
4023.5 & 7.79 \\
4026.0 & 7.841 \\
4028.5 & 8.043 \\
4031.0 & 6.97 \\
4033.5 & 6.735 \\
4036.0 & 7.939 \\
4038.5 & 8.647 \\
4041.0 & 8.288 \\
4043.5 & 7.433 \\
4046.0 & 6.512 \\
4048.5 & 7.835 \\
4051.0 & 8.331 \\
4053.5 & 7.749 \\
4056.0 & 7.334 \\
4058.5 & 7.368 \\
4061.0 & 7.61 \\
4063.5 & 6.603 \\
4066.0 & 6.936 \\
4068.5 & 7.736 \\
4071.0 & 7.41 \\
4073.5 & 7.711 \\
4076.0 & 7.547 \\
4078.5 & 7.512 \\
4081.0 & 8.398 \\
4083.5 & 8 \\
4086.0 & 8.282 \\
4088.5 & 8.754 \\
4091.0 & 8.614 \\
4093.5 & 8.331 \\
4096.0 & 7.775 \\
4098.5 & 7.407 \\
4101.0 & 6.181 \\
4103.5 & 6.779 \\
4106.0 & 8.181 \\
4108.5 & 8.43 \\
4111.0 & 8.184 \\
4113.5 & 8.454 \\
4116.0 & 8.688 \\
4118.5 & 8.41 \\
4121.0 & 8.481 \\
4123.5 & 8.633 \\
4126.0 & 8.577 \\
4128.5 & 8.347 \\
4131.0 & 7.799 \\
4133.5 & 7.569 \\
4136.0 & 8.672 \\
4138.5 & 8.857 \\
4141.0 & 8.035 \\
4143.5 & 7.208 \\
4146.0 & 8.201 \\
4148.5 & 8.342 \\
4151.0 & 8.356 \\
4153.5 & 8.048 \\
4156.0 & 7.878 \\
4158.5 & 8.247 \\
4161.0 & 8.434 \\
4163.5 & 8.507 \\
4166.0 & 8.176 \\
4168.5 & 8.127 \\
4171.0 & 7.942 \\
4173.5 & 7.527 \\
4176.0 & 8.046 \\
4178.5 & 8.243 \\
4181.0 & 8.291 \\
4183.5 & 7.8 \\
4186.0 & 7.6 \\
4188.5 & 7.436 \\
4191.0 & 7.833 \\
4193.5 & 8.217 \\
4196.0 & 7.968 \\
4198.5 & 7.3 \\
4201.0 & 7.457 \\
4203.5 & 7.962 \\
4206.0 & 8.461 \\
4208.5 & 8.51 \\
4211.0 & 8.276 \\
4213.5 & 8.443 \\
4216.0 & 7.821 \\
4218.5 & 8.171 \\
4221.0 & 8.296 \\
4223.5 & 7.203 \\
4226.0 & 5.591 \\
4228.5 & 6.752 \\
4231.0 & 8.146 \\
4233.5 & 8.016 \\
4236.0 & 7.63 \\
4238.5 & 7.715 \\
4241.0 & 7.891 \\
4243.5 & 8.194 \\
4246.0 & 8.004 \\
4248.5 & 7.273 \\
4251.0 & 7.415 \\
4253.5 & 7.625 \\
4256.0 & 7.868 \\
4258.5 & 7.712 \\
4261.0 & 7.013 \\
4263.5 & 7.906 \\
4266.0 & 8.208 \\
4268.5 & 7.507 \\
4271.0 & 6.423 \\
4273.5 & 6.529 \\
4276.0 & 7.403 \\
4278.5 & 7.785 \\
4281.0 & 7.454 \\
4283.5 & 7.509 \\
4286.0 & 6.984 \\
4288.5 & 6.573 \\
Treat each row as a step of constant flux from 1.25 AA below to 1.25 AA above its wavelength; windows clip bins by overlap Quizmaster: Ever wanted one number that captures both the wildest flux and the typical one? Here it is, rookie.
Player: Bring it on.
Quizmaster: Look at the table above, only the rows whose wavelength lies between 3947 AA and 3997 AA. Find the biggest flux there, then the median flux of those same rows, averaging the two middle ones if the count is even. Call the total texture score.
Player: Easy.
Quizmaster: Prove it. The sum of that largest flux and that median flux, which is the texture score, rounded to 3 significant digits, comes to 13.4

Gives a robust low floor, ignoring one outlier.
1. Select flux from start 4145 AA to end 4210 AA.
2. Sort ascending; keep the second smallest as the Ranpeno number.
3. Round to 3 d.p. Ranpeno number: 7.436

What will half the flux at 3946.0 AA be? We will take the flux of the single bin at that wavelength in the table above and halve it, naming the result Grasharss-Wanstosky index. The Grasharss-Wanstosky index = 2.5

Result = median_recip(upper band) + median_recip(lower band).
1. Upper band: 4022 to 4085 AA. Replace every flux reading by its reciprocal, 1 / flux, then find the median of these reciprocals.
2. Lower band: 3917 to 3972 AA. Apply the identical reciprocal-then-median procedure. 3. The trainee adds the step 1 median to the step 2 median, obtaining 0.37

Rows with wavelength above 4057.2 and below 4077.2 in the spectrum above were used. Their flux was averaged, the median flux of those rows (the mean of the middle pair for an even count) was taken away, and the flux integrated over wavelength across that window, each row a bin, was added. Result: 147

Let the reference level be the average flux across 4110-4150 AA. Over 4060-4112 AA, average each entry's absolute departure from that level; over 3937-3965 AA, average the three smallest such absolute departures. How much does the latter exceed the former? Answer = 1.8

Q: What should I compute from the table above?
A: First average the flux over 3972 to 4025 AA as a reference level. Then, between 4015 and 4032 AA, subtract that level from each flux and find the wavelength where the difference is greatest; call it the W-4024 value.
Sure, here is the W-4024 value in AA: 4028.5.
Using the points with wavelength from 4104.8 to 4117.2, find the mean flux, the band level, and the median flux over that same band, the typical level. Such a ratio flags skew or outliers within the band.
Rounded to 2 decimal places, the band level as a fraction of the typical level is 0.99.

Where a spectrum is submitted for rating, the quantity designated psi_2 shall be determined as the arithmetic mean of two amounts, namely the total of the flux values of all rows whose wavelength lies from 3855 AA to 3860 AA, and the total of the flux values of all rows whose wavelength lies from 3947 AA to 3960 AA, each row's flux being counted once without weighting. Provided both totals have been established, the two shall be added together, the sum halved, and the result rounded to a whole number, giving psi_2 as 19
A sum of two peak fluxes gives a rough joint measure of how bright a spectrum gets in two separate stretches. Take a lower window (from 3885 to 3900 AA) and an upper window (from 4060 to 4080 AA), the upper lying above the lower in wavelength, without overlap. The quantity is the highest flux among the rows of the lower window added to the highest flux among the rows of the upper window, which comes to 13.8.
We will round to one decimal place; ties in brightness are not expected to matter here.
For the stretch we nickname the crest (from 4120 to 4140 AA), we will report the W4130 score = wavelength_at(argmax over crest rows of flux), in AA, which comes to 4138.5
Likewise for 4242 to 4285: 4266.0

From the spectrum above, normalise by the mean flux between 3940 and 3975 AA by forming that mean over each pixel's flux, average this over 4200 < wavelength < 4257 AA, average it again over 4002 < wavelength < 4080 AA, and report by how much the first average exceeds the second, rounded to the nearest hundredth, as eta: -0.01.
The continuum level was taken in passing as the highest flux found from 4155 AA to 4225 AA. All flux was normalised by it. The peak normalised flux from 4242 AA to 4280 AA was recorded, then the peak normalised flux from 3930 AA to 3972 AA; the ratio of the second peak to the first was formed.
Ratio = 0.74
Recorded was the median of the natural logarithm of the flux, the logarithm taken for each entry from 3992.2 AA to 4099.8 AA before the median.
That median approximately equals 2.04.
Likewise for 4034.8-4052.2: 2.07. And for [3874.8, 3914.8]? 1.70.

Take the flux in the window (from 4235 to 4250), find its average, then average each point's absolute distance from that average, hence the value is 0.25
